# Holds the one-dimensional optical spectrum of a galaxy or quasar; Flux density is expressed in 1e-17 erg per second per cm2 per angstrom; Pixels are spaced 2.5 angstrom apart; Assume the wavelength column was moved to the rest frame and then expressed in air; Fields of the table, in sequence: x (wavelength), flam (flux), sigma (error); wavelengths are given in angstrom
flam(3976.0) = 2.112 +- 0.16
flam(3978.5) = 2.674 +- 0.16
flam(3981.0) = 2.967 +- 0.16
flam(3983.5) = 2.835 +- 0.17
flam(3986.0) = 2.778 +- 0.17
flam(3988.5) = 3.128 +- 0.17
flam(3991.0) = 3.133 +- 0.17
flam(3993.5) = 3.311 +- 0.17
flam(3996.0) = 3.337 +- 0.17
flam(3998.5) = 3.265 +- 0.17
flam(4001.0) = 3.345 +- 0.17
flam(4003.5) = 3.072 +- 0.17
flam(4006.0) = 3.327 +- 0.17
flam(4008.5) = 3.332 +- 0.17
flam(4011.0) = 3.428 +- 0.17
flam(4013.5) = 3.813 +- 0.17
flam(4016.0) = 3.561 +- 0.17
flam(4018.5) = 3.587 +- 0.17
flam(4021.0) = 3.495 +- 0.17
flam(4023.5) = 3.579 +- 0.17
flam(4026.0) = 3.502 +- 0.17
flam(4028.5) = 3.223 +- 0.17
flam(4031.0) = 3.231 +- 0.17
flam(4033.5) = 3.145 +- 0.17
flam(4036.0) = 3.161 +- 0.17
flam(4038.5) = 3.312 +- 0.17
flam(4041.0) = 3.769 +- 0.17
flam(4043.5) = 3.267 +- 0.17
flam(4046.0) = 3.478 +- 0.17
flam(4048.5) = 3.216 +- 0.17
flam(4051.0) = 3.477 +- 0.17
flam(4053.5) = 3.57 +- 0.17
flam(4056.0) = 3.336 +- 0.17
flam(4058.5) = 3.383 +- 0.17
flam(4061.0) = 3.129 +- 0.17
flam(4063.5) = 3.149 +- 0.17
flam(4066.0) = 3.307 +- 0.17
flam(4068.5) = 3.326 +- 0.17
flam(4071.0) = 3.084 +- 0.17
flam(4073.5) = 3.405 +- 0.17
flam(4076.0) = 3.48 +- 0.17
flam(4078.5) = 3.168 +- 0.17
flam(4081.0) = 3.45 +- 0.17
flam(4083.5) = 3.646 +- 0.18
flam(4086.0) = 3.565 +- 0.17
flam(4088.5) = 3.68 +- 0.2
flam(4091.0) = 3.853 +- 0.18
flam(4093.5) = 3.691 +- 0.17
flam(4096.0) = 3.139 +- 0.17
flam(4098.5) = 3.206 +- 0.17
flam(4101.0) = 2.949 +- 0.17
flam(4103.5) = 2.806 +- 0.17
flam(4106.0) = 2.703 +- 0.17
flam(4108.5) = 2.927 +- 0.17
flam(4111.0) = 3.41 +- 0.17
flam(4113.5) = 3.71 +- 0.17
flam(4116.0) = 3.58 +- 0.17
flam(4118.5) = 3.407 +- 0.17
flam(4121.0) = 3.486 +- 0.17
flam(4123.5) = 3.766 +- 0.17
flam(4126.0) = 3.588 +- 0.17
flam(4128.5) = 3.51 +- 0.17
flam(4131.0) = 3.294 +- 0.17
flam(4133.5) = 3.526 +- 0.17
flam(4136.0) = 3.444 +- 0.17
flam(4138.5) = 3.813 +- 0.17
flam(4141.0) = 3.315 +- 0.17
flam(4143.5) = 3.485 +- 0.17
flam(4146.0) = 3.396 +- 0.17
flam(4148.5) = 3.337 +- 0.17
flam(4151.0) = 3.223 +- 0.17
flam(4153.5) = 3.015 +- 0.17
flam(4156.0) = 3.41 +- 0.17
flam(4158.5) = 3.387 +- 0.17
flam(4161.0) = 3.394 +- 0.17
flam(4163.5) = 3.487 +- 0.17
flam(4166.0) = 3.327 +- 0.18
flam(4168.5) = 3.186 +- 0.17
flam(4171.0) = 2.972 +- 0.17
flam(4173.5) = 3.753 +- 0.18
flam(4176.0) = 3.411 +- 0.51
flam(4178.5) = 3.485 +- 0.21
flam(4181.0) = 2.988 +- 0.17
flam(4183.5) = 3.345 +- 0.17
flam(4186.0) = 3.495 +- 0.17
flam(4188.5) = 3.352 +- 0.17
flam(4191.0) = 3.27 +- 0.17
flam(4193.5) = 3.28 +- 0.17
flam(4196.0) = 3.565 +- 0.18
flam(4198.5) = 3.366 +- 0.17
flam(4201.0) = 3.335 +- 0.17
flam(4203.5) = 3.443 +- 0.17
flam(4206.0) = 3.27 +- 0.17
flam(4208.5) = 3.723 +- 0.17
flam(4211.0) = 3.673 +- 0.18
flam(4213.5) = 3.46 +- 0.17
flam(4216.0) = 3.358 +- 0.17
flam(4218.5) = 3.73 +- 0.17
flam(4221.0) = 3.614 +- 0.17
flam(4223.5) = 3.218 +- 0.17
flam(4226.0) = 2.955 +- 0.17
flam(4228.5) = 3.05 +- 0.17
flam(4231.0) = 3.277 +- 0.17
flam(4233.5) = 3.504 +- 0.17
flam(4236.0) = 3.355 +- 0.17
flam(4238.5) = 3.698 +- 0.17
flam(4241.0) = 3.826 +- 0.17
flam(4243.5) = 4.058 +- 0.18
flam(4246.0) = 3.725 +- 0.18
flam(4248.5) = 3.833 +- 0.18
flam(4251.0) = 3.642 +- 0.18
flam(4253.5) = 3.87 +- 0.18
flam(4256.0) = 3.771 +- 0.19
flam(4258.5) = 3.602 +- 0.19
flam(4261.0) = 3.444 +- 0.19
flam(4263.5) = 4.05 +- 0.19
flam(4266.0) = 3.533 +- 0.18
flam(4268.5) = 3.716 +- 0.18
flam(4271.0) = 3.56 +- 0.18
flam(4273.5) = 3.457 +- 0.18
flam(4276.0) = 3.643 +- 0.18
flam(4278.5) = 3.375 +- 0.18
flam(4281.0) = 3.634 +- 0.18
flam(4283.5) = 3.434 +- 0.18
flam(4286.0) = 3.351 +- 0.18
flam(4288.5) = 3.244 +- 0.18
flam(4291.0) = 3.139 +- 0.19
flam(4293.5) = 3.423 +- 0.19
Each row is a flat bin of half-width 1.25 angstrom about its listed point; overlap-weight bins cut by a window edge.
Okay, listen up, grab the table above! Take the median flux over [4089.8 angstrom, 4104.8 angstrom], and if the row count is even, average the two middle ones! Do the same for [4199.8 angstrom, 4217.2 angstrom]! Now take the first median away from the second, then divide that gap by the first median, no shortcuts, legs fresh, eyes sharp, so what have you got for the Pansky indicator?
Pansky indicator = 0.09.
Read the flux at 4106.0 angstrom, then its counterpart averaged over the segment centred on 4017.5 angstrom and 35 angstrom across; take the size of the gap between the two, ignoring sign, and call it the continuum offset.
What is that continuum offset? 0.7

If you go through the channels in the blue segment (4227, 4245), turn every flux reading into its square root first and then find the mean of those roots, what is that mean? 1.88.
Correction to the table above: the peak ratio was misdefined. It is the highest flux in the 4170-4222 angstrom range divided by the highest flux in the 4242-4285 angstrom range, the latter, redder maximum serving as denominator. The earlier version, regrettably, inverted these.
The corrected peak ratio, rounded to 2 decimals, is 0.92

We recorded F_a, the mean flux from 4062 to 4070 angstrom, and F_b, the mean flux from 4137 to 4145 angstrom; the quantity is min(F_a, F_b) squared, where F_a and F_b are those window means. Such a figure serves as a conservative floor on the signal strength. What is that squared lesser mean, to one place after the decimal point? 10.6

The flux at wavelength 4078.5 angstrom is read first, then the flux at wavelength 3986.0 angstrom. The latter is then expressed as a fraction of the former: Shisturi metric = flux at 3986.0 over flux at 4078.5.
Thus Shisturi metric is 0.877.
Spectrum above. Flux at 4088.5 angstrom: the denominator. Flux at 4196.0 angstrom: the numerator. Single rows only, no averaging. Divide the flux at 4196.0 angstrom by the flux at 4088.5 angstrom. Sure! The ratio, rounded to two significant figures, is 0.97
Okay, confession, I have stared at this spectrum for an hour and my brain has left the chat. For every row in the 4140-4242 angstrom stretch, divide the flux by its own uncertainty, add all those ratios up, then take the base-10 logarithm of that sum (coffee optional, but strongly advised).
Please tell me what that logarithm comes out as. 2.90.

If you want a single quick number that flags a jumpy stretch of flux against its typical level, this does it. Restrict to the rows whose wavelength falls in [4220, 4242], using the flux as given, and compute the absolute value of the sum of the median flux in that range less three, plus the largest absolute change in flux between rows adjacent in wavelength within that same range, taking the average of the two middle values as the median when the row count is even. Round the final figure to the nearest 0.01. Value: 0.75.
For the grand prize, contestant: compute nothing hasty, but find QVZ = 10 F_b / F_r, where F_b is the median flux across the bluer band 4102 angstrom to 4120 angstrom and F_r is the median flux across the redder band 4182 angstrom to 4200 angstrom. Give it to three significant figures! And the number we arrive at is 10.2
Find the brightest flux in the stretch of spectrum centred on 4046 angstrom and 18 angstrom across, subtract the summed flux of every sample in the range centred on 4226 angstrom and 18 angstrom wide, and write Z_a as -19.6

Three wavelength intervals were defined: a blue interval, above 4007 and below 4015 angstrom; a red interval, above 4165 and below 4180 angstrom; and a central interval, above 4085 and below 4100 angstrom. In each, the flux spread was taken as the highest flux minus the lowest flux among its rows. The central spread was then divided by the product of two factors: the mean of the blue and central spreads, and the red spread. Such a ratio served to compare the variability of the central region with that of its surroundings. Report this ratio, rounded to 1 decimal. 1.5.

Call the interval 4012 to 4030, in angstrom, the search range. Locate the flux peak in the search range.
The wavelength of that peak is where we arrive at 4013.5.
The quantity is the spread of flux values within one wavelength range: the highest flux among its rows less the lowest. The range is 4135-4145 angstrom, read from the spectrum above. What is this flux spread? 0.50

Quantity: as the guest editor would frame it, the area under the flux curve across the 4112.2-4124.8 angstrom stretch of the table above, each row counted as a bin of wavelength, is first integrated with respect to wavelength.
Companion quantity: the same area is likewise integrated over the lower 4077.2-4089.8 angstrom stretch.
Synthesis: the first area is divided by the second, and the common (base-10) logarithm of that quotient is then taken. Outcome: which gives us 0.011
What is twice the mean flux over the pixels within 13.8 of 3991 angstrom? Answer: 6.2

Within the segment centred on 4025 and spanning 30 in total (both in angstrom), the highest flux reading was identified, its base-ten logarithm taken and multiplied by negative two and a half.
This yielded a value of -1.45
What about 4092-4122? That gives -1.42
